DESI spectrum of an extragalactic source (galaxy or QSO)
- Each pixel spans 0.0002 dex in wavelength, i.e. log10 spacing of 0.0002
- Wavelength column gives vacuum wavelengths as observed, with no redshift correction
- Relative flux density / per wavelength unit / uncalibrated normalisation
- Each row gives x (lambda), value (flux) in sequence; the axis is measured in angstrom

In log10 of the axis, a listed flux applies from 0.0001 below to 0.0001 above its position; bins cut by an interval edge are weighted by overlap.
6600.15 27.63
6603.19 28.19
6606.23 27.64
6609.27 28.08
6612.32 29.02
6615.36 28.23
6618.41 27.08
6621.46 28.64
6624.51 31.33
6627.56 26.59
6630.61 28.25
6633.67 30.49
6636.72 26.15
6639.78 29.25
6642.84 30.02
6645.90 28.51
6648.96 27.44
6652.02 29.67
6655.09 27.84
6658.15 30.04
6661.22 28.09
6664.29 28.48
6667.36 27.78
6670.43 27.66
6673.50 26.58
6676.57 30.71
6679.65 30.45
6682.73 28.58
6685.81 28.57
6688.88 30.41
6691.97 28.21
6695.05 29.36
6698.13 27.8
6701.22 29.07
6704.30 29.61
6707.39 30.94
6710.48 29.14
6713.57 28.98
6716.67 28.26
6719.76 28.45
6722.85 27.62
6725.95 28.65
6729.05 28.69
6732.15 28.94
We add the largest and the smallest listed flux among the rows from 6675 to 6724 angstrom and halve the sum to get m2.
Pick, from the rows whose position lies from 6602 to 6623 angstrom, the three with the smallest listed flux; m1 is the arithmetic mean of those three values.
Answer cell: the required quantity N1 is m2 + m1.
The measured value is 56.9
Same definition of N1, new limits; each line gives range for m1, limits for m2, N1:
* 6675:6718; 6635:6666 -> 56.2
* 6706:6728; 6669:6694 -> 56.8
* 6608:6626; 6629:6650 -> 56.1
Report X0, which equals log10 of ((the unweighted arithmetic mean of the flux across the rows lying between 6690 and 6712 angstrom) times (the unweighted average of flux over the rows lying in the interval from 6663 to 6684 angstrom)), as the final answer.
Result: 2.92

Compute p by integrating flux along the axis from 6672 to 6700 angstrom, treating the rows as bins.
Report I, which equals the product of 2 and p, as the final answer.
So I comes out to 1622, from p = 811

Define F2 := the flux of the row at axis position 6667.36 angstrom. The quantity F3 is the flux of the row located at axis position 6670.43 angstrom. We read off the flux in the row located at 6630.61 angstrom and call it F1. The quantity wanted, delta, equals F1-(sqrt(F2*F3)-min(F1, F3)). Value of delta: 28.2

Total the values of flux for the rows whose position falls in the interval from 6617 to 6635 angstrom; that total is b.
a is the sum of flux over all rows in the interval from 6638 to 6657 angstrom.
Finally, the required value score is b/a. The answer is 0.998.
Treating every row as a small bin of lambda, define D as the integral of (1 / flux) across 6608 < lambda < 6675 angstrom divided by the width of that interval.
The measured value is 0.0353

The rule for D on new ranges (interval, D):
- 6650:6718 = 0.0346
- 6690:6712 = 0.0343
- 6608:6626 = 0.0349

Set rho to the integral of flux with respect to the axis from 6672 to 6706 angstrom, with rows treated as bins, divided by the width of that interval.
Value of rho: 29.04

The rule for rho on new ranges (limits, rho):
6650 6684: 28.70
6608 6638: 28.41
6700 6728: 28.96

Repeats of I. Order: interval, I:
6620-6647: 1556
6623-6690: 3854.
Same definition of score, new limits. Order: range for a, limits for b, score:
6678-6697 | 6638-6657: 0.984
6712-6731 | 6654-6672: 0.996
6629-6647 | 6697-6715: 1.017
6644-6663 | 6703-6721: 1.022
